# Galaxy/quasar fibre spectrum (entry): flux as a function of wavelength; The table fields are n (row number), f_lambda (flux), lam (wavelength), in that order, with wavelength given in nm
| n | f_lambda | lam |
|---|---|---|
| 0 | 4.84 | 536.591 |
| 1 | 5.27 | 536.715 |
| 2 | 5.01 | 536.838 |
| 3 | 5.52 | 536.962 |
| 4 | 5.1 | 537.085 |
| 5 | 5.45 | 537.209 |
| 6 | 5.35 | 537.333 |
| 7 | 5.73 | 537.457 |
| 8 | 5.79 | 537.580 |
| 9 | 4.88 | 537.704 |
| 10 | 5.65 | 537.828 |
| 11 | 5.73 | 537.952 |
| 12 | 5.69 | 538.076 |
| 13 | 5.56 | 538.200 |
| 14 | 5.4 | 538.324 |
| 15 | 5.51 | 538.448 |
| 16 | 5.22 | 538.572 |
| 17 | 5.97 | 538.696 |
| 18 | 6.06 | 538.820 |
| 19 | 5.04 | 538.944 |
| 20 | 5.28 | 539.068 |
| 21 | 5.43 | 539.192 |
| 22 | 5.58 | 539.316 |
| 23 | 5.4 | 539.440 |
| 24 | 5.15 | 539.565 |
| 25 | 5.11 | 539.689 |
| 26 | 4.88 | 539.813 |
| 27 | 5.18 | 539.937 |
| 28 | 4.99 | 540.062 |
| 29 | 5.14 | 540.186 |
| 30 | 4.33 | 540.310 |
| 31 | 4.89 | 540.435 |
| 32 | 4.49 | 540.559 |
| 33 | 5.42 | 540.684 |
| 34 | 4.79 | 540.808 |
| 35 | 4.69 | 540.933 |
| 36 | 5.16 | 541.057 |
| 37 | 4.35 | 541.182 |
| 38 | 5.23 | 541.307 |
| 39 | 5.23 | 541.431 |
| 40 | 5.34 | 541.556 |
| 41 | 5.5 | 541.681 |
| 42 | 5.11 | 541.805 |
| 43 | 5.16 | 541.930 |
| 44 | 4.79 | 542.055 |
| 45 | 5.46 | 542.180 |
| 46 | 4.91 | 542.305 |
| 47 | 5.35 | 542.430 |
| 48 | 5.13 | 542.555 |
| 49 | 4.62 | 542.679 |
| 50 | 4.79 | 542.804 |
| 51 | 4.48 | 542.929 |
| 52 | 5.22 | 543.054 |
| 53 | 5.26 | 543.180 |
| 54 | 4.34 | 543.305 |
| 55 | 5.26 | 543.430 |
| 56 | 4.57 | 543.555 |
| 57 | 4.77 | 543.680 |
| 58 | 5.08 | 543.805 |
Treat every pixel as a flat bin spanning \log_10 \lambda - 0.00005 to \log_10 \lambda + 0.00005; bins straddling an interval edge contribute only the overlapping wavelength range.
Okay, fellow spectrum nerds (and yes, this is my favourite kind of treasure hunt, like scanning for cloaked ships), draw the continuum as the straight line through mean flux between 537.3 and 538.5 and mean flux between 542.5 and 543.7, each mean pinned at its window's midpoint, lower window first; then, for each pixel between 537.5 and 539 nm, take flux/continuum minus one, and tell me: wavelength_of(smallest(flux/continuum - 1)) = 537.704 nm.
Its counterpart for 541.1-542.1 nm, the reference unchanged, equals 541.182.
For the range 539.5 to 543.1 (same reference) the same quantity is 540.310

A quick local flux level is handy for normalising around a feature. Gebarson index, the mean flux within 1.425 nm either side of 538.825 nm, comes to 5.41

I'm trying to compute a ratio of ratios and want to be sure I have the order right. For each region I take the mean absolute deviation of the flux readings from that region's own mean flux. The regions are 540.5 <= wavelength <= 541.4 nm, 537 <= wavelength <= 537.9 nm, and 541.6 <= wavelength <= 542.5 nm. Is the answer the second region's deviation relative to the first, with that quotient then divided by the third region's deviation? 3.6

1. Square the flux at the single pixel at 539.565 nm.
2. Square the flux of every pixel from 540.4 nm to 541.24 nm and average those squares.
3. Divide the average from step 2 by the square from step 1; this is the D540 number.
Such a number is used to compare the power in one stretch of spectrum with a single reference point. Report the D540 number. 0.88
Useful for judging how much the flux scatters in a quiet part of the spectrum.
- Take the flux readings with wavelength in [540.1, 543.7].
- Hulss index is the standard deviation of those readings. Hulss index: 0.36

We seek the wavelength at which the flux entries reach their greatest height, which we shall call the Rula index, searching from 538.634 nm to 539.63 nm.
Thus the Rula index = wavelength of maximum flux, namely 538.820 nm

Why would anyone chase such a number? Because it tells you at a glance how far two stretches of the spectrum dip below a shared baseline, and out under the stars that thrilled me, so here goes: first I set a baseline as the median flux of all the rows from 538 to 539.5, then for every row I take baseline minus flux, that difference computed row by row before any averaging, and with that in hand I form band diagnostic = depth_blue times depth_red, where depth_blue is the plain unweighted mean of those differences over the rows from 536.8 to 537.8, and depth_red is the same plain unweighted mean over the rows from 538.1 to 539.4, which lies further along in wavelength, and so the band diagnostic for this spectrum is -0.004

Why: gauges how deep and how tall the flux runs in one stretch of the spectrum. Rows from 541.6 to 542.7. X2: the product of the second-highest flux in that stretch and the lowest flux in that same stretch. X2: 25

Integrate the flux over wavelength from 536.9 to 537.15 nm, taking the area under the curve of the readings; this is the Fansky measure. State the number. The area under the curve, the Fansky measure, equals 1.3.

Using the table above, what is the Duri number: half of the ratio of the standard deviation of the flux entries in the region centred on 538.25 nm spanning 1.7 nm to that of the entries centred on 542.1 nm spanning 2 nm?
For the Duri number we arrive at 0.49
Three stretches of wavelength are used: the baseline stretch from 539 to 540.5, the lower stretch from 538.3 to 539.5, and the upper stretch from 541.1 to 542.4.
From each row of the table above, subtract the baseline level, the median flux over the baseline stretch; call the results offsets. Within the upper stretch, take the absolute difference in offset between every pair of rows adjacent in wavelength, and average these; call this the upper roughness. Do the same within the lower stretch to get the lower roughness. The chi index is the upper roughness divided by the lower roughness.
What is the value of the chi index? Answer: 1.1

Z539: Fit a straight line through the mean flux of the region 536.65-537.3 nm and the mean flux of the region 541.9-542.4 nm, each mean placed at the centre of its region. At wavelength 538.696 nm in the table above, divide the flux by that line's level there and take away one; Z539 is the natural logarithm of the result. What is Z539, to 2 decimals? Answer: -1.92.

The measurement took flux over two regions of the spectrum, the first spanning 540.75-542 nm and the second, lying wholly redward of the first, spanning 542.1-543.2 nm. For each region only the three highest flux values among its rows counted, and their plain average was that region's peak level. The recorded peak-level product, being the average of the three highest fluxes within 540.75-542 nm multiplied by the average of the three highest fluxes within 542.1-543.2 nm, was 28.7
